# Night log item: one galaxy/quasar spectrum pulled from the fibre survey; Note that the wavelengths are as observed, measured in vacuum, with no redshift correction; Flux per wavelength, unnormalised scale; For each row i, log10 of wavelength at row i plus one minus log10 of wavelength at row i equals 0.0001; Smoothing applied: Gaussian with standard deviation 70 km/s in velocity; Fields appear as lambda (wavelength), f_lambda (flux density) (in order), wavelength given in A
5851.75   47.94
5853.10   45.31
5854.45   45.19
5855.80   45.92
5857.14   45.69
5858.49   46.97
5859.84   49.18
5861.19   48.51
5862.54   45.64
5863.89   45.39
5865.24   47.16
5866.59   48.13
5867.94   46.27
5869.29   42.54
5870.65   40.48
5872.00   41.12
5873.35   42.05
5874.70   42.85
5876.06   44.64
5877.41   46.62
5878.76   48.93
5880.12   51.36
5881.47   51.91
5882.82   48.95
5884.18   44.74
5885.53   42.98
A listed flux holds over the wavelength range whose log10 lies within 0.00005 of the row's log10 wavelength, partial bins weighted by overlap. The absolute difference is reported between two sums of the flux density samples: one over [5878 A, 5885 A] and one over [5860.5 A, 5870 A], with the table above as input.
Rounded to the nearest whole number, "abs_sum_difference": 78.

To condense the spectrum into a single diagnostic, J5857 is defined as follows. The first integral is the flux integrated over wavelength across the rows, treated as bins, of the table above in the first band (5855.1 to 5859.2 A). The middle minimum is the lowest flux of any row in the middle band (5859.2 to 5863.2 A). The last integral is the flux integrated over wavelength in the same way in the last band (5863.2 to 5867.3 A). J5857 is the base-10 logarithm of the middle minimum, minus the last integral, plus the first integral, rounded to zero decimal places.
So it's -1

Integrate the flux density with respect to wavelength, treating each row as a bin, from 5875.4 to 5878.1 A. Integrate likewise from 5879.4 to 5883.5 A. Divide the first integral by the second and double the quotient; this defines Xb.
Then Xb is 1.2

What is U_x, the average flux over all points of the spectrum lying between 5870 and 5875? 41.6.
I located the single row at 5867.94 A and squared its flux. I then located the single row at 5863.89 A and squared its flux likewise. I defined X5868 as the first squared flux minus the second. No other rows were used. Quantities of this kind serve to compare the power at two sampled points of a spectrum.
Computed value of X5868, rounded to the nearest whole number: 81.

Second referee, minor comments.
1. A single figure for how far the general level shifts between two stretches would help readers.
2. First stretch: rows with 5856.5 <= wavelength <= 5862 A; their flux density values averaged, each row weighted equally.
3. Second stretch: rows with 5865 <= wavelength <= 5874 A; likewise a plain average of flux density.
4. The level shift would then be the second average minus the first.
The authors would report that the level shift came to -4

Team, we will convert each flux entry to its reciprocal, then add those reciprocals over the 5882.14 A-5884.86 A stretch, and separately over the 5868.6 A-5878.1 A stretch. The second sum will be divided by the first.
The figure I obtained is 3.8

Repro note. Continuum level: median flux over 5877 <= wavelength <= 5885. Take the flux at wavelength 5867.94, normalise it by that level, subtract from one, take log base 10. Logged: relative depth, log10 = -1.26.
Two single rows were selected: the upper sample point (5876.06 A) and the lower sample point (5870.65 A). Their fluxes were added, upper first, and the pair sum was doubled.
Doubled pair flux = 170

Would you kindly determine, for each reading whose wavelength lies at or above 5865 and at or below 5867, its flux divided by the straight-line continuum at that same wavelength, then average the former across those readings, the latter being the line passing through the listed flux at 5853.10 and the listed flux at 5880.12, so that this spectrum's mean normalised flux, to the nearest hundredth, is 0.99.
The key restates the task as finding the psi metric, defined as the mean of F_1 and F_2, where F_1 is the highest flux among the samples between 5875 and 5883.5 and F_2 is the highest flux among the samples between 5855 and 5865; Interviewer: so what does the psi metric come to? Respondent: 50.5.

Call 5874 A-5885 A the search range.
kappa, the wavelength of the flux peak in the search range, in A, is 5881.47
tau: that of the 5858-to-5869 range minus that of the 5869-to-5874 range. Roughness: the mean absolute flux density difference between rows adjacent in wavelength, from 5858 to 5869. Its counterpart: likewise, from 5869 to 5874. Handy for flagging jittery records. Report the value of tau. 0.30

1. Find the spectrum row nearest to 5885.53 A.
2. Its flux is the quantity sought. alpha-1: 42.98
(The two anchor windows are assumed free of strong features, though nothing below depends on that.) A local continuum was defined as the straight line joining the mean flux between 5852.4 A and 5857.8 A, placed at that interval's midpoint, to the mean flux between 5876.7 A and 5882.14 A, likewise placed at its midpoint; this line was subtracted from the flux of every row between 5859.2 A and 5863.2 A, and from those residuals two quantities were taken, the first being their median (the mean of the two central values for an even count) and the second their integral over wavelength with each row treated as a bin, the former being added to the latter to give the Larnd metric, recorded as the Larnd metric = 7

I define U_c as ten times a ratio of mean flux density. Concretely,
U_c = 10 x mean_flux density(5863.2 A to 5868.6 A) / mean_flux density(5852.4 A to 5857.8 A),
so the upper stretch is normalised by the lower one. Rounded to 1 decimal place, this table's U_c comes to 10.3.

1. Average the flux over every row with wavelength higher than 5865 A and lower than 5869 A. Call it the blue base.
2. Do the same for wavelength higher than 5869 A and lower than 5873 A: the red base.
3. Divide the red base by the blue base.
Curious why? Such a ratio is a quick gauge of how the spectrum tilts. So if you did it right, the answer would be 0.88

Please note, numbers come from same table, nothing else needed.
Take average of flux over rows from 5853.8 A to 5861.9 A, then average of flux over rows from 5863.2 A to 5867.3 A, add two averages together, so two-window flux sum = 93.8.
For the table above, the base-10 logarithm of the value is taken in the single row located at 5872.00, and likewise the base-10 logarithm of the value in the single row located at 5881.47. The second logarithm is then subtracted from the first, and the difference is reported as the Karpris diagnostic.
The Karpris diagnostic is -0.10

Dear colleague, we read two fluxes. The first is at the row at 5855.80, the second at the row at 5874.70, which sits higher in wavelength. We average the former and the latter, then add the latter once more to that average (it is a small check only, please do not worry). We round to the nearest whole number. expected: 87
